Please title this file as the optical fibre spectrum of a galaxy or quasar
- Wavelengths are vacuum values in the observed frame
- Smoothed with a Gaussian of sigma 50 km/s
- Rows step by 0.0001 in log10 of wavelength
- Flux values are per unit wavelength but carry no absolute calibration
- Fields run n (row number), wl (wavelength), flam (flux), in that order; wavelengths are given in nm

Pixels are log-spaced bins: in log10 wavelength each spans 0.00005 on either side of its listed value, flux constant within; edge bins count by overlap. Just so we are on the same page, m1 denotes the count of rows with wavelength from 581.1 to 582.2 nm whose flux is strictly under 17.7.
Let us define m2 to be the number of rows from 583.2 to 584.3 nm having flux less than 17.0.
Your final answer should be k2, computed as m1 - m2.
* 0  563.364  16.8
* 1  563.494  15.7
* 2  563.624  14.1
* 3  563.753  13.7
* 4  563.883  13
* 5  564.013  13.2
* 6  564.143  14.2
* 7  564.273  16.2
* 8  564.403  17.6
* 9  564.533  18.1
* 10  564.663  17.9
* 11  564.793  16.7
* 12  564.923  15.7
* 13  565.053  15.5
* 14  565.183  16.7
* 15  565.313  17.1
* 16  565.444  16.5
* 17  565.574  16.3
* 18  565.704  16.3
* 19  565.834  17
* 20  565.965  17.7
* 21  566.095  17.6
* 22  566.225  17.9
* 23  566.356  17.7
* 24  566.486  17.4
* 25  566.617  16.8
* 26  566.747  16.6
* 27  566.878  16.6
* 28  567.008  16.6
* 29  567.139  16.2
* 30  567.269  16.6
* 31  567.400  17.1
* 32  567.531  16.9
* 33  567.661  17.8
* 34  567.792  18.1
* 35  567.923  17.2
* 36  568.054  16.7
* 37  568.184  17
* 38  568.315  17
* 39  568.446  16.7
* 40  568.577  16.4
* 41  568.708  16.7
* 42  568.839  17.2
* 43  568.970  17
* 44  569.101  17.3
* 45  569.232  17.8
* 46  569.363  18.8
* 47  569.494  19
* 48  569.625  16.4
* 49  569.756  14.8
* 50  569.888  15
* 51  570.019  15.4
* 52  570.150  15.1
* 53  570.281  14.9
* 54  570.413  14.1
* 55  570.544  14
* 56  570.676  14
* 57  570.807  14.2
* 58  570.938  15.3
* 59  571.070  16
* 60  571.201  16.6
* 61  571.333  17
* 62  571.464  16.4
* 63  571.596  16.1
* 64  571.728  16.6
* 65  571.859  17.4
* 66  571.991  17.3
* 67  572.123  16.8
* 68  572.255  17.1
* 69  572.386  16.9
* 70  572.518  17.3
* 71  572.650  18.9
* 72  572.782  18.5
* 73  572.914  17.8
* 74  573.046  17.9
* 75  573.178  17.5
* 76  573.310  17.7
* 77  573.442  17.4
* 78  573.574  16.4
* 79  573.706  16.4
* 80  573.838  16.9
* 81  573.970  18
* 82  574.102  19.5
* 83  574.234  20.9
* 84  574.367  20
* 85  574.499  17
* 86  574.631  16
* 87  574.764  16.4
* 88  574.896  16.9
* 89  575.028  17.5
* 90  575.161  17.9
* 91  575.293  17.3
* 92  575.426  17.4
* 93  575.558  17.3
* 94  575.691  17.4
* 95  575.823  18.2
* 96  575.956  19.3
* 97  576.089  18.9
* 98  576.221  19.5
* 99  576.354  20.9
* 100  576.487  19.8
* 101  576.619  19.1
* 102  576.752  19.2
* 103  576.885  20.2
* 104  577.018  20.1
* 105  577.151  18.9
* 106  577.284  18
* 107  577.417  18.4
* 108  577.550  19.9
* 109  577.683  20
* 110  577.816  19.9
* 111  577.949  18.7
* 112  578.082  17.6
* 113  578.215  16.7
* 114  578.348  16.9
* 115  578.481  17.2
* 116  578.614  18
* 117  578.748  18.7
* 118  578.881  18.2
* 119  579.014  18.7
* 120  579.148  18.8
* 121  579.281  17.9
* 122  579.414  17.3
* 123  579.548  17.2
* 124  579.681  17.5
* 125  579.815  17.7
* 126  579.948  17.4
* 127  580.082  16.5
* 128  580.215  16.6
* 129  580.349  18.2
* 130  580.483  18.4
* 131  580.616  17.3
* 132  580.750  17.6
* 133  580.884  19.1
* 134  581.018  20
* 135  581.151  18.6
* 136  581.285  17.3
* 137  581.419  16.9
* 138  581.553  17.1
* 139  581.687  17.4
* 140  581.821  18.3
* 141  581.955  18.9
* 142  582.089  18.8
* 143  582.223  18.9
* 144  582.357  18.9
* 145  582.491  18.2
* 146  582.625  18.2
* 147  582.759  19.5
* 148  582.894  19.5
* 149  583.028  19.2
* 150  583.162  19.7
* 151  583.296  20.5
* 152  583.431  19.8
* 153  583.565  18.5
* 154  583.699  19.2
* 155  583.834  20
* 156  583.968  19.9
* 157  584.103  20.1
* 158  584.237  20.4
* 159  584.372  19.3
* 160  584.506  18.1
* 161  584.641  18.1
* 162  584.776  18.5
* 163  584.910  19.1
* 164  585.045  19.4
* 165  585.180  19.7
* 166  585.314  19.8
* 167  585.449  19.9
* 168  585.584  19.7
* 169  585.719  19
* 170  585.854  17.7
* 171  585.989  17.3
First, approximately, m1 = 4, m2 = 0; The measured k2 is 4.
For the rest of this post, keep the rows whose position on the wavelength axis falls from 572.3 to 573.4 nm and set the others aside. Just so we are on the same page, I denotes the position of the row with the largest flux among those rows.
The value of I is 572.650 nm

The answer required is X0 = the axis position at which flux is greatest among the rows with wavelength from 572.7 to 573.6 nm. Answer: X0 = 572.782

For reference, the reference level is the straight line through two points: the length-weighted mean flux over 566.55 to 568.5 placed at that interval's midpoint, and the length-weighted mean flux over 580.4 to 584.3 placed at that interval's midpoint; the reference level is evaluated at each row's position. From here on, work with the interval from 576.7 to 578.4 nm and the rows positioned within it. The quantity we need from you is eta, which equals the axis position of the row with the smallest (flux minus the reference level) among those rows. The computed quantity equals 578.215 nm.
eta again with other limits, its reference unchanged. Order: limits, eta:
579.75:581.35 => 580.082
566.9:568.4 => 567.139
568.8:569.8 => 569.756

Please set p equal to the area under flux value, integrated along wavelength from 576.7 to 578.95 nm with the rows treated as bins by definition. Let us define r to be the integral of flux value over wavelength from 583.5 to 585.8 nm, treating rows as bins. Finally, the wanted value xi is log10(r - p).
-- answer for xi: 0.41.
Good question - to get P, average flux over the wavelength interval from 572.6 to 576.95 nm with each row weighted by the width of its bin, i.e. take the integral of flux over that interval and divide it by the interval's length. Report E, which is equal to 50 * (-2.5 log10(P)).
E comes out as -157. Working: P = 18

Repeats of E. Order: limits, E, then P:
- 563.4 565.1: -149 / 16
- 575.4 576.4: -159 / 19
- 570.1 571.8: -149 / 15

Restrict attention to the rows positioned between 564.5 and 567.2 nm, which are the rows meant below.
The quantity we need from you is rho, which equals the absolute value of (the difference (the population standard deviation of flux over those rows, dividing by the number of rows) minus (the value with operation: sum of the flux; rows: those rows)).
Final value 354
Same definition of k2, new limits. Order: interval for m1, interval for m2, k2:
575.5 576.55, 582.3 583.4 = 2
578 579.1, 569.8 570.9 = -4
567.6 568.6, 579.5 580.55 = 4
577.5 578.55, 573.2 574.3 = 1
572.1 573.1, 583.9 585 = 4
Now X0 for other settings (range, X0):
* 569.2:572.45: 569.494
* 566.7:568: 567.792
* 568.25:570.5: 569.494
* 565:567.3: 566.225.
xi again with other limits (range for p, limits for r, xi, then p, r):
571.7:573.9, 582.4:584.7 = 0.79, 38.2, 44.4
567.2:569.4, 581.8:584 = 0.65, 37.8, 42.2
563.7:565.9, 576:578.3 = 0.95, 35.2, 44.0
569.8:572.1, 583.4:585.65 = 0.88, 35.9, 43.6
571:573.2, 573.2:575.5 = 0.44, 37.8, 40.5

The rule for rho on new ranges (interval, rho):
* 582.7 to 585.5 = 408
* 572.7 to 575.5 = 370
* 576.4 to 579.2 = 392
